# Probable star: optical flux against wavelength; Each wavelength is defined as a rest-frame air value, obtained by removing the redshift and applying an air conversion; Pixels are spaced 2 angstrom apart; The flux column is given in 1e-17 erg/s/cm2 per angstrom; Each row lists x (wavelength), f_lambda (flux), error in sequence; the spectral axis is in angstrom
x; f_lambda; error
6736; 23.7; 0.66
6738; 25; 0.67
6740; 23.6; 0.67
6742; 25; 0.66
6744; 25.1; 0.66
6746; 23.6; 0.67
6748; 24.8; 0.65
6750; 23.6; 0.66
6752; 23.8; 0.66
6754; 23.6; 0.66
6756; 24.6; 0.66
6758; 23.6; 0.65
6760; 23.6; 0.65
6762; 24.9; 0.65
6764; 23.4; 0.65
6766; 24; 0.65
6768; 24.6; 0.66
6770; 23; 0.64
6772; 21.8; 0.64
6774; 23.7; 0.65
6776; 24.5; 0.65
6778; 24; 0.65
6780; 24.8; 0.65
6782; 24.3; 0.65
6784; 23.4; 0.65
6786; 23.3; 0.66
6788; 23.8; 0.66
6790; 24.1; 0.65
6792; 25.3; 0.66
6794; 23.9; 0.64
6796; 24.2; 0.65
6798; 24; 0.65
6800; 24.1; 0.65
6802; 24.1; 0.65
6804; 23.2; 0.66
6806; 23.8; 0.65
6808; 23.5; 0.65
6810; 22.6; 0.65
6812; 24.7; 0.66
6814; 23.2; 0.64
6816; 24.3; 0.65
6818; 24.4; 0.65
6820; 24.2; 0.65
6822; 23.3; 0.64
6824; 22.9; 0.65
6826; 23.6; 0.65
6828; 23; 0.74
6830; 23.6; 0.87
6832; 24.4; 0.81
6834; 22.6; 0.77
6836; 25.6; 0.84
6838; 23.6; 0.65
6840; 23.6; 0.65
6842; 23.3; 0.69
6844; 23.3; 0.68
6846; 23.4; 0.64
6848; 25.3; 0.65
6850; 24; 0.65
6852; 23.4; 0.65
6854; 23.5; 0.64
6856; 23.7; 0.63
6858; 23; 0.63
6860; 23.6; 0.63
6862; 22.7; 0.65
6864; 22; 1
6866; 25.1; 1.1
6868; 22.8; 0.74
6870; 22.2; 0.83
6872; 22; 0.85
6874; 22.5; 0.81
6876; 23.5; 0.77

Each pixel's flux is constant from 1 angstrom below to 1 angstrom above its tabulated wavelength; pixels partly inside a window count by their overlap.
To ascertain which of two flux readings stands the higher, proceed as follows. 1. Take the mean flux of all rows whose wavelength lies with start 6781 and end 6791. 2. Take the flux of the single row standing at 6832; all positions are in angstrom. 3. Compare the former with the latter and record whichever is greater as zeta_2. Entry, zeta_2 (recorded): 24.4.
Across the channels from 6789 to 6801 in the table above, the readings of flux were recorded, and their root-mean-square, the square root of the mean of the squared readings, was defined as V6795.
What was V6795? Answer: 24.3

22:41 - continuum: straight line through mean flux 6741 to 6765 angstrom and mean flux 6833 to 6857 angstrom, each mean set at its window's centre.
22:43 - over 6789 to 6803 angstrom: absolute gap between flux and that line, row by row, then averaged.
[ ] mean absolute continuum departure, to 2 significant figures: 0.30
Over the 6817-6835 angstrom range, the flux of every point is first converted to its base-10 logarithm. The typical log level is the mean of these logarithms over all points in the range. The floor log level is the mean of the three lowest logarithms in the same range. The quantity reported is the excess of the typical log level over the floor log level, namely 0.013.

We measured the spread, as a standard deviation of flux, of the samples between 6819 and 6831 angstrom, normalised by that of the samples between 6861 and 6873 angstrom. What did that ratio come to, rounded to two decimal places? 0.40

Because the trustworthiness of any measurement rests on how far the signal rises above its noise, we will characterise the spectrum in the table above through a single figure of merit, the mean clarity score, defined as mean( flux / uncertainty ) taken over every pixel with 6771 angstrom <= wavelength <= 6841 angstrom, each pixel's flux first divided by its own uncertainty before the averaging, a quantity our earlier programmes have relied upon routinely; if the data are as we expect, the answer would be 35.6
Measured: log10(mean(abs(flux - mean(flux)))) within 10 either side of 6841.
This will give -0.14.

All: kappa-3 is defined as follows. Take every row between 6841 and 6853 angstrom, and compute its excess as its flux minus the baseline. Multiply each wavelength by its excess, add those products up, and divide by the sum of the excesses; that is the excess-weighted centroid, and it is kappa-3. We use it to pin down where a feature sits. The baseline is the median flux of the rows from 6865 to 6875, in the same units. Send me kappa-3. 6847.6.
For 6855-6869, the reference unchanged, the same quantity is 6862.0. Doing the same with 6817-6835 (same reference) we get 6824.8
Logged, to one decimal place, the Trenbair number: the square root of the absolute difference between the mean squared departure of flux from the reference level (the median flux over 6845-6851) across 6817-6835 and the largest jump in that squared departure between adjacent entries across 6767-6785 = 2.0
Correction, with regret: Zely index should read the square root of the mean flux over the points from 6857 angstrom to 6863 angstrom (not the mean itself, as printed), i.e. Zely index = 4.806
